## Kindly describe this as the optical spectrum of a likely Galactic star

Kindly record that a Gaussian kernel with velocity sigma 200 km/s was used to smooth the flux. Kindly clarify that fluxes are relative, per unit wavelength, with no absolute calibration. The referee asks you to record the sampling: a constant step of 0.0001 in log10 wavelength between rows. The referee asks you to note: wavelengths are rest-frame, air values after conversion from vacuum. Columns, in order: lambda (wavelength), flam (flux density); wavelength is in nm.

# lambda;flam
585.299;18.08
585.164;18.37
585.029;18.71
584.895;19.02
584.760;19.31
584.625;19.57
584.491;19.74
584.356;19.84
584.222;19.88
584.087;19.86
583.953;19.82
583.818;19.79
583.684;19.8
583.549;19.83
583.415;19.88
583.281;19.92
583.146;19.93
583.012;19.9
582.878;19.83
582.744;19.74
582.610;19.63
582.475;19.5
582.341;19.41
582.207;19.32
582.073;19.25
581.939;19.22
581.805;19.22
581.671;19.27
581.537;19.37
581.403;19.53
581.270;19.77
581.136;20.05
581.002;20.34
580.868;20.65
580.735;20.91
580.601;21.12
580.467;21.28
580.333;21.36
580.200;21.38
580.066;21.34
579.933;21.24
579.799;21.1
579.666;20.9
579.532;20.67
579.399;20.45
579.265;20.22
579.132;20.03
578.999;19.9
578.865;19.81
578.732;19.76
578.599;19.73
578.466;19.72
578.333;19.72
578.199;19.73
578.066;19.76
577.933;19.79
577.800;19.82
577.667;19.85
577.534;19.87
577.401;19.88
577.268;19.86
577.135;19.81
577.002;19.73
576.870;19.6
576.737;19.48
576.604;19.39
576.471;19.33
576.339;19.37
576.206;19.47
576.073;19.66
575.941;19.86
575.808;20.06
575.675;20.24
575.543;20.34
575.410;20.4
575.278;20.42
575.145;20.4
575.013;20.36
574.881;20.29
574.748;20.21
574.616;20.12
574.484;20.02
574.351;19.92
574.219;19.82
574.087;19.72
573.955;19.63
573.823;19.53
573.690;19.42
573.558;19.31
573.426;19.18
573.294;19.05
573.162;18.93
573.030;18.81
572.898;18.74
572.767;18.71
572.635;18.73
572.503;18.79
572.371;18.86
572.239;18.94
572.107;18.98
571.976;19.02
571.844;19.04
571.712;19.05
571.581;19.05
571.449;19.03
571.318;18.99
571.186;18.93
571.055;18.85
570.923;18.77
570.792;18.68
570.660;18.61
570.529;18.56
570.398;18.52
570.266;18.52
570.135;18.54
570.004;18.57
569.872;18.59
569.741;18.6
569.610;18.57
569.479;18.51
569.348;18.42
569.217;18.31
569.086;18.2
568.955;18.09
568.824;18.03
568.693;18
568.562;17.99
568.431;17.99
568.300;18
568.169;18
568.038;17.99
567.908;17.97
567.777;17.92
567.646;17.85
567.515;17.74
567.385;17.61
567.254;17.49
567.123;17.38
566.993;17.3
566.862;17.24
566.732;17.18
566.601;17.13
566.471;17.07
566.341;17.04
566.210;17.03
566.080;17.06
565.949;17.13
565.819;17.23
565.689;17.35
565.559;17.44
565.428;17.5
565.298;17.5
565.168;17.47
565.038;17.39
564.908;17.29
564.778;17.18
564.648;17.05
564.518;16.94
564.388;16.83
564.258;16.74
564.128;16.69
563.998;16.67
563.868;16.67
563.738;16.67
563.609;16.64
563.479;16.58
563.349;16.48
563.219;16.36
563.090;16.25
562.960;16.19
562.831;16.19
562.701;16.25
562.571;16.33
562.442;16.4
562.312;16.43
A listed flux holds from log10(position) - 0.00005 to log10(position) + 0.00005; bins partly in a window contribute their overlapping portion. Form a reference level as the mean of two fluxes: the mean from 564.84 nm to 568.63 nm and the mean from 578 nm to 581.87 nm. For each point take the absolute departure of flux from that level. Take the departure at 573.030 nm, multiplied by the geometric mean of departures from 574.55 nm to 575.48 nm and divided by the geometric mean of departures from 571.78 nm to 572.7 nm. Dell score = 1.3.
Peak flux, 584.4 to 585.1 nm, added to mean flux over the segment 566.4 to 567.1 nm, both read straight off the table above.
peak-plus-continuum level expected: 37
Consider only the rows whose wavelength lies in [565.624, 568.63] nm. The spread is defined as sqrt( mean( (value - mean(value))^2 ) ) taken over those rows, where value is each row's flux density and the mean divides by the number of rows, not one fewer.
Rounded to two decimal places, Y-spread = 0.37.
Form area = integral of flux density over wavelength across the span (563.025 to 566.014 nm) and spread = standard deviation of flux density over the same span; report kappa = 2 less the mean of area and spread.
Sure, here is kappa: -23.5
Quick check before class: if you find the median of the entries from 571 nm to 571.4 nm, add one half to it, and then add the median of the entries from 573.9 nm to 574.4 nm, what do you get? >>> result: 39.2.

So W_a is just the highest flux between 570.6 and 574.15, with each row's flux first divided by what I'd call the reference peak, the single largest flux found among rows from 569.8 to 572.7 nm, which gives 1.04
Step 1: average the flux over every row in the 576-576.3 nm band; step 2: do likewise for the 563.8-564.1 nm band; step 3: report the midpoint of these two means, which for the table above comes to 18.1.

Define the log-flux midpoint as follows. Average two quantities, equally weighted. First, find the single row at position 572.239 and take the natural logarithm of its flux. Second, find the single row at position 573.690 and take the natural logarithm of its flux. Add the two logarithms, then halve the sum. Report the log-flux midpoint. 2.95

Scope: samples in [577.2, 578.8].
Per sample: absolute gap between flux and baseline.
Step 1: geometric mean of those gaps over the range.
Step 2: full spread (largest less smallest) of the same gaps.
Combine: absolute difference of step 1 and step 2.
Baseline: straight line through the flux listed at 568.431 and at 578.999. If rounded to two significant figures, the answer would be 0.15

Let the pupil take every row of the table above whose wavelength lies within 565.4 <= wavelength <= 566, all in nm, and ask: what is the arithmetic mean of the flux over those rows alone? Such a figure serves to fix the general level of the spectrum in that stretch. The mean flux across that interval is 17.3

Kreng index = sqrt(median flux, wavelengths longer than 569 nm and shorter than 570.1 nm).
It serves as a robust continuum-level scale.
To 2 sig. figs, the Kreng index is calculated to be 4.3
